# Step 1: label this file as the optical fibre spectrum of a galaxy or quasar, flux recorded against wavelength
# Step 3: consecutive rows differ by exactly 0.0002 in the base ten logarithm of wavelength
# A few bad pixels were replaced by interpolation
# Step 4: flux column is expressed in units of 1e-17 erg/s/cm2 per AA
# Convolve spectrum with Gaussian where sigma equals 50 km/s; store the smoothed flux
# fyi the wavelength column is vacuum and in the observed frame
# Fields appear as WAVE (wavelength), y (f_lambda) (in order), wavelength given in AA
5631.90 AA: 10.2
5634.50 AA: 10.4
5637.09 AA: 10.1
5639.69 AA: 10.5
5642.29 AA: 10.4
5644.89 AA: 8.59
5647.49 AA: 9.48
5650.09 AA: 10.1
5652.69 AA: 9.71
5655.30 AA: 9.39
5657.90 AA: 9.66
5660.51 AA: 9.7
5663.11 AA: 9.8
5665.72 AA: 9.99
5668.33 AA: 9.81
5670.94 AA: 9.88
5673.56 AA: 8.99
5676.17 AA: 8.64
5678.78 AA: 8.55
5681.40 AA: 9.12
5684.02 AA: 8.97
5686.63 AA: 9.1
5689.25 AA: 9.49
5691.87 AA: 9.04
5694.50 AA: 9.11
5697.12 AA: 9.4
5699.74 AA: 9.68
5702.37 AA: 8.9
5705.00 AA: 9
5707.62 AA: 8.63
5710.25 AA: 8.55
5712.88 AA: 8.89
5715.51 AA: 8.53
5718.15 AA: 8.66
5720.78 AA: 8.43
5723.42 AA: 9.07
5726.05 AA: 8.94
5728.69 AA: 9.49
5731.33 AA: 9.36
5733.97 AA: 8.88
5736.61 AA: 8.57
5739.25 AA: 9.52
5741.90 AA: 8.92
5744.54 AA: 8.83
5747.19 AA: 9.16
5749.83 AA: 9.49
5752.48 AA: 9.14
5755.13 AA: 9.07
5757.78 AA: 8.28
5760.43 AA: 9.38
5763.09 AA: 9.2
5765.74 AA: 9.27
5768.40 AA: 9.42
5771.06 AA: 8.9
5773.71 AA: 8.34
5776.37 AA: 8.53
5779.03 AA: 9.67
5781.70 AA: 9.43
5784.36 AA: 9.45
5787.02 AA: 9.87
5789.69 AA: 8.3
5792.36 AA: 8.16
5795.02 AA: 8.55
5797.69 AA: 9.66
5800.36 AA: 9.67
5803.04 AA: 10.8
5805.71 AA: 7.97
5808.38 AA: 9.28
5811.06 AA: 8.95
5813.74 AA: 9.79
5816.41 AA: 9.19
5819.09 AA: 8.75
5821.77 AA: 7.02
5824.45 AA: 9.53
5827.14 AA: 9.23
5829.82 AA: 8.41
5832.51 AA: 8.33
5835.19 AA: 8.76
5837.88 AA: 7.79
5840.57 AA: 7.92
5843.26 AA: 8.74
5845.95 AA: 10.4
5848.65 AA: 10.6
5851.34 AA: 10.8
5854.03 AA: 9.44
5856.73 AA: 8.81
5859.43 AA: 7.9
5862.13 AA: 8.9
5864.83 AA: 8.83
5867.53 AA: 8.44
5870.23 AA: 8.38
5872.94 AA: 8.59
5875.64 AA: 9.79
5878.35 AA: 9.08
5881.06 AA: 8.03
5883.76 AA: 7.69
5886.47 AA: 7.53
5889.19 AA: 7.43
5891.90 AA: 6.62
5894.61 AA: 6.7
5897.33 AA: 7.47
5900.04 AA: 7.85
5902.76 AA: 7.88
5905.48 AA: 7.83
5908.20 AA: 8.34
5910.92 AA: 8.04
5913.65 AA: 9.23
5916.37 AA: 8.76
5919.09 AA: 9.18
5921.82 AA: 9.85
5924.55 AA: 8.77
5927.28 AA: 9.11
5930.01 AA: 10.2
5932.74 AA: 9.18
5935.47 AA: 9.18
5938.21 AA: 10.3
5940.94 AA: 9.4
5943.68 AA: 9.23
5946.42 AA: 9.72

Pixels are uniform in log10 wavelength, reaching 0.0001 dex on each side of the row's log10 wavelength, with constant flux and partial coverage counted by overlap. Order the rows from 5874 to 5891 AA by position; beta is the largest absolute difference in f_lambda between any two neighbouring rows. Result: 1.05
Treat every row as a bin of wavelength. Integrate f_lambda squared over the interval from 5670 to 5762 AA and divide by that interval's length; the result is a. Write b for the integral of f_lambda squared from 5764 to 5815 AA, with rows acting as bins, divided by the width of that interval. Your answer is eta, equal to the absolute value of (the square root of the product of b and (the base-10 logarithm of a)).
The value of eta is 12.7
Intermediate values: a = 81.4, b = 84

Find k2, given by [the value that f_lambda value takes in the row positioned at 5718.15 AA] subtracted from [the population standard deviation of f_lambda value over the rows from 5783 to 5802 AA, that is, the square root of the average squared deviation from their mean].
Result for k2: -8.0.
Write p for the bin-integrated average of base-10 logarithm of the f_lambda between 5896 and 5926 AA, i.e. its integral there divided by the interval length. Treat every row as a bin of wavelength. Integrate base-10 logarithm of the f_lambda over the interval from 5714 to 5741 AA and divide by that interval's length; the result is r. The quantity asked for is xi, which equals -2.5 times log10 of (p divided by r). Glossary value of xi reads 0.028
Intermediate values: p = 0.927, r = 0.951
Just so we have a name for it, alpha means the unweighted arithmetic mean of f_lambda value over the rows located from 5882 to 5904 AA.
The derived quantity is 7.40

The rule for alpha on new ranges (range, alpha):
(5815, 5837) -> 8.65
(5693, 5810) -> 9.05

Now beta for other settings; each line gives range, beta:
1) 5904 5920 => 1.19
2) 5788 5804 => 1.13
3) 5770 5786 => 1.14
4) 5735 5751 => 0.95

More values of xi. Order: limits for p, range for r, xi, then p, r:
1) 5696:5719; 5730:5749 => 0.008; 0.950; 0.956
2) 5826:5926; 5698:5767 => 0.028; 0.929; 0.954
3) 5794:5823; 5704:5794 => -0.003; 0.955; 0.953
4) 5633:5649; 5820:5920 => -0.078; 0.995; 0.926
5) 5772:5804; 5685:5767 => -0.007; 0.961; 0.955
